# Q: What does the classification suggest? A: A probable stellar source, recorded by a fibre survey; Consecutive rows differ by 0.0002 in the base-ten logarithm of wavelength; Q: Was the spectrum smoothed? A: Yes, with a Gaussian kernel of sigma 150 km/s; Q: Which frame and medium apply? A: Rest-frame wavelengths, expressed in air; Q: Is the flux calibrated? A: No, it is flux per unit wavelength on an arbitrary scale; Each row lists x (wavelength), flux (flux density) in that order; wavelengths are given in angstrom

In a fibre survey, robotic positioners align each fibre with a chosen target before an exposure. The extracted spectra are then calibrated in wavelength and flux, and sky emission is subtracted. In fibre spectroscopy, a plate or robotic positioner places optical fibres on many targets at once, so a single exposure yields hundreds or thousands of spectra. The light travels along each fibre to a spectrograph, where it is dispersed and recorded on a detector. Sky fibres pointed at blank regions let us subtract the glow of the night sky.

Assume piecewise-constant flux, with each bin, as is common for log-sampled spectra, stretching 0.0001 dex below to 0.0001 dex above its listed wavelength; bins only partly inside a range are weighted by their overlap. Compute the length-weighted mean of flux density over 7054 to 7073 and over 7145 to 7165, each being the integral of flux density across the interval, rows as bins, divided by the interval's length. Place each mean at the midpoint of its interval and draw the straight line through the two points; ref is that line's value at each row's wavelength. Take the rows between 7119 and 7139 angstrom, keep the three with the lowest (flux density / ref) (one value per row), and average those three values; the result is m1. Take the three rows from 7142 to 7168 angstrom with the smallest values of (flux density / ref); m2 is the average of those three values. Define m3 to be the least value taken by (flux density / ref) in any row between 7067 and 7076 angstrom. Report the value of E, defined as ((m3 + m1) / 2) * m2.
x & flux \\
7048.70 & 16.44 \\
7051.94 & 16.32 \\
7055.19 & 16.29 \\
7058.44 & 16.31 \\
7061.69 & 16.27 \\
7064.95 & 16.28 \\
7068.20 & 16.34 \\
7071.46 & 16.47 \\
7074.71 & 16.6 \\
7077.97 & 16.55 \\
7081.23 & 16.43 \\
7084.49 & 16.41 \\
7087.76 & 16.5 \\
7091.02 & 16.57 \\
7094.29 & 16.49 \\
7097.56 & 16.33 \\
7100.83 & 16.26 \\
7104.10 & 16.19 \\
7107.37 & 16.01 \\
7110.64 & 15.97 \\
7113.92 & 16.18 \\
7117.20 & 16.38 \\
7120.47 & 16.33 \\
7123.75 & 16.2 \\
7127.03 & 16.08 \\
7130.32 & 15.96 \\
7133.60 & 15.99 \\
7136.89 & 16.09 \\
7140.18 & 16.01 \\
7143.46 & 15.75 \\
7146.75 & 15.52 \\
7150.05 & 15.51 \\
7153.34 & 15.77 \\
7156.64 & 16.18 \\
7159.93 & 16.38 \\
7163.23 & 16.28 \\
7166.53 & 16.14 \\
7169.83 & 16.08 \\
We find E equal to 0.977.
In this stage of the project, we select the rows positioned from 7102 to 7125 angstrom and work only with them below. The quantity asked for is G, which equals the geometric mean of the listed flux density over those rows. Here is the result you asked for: 16.2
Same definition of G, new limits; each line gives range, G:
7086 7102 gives 16.4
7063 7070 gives 16.3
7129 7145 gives 16.0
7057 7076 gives 16.4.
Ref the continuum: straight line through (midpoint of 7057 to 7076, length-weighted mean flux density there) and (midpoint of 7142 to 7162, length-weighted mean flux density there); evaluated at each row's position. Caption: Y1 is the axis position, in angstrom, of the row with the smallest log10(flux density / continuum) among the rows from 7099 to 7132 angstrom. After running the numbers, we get 7110.64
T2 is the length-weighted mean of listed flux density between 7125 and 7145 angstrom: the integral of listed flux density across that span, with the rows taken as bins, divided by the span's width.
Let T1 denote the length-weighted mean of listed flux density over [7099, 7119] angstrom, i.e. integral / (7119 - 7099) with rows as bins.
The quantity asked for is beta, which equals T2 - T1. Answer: -0.2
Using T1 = 16.2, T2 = 16.0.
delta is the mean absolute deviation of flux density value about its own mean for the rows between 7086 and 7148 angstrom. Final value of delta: 0.21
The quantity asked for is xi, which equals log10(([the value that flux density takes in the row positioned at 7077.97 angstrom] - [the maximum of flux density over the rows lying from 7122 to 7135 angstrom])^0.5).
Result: -0.23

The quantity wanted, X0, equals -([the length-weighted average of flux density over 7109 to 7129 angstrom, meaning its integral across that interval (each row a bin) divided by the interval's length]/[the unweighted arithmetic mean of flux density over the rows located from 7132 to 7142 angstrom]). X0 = -1.01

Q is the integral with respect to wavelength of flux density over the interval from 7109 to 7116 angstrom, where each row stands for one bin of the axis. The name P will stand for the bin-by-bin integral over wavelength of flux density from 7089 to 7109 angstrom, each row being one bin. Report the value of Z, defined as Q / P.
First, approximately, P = 326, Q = 113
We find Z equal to 0.3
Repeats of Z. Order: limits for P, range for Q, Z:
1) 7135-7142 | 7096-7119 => 3.3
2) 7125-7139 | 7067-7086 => 1.4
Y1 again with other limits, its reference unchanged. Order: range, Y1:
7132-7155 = 7146.75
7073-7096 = 7084.49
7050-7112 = 7055.19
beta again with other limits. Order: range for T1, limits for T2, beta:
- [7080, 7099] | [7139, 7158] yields -0.7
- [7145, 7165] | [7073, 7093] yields 0.6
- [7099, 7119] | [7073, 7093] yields 0.3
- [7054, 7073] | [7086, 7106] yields 0.1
